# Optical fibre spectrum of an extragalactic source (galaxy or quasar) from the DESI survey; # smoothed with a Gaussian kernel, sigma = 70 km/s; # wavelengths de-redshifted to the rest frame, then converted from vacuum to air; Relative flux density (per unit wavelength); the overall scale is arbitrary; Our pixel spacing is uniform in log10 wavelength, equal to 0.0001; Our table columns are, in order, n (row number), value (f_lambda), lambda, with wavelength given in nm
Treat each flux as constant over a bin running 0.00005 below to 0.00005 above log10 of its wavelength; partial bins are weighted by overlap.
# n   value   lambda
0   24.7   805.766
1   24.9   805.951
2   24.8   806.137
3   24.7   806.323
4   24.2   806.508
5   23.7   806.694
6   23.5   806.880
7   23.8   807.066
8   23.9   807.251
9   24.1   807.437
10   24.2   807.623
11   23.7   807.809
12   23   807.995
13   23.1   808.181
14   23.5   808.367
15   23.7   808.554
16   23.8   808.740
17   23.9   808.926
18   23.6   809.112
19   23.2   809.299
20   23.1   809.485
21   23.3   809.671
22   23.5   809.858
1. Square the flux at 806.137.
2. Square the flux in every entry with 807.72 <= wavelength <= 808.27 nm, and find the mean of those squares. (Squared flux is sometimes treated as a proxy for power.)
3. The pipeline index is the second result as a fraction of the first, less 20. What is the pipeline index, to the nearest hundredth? -19.12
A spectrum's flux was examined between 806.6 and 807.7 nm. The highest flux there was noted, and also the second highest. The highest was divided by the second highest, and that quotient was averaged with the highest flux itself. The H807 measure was 12.6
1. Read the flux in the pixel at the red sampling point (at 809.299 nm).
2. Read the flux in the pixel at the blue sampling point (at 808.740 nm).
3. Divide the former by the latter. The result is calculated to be 0.97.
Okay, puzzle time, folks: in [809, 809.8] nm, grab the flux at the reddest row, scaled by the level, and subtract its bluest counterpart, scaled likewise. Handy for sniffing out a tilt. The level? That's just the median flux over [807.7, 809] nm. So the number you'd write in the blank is -0.013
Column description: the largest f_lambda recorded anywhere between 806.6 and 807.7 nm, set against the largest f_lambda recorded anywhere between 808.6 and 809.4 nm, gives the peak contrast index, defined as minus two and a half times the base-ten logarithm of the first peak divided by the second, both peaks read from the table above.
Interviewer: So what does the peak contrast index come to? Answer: -0.014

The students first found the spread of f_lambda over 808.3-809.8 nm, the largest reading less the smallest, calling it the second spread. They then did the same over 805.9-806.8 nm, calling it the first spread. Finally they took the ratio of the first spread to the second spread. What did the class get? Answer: 1.5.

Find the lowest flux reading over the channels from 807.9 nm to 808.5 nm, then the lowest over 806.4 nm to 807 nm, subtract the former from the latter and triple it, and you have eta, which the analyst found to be 1.5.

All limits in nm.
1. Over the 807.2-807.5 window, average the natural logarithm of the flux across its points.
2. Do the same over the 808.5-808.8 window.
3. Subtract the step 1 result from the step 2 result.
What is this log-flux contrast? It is -0.01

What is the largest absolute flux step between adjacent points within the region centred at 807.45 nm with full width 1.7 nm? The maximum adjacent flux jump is 0.70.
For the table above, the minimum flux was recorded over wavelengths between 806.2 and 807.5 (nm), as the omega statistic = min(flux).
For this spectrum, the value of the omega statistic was 23.5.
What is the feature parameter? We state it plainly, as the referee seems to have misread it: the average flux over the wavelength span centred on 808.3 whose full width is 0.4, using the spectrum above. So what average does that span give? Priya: 23.30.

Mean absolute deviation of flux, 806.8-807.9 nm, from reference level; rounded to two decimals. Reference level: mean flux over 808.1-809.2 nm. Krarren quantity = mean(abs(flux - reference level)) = 0.30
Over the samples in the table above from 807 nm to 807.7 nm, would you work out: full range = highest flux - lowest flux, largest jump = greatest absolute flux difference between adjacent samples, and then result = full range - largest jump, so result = 0.20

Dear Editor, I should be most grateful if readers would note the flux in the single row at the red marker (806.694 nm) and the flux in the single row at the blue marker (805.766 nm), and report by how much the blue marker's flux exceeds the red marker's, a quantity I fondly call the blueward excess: 1.00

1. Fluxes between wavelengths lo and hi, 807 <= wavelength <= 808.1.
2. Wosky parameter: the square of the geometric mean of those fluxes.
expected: 565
